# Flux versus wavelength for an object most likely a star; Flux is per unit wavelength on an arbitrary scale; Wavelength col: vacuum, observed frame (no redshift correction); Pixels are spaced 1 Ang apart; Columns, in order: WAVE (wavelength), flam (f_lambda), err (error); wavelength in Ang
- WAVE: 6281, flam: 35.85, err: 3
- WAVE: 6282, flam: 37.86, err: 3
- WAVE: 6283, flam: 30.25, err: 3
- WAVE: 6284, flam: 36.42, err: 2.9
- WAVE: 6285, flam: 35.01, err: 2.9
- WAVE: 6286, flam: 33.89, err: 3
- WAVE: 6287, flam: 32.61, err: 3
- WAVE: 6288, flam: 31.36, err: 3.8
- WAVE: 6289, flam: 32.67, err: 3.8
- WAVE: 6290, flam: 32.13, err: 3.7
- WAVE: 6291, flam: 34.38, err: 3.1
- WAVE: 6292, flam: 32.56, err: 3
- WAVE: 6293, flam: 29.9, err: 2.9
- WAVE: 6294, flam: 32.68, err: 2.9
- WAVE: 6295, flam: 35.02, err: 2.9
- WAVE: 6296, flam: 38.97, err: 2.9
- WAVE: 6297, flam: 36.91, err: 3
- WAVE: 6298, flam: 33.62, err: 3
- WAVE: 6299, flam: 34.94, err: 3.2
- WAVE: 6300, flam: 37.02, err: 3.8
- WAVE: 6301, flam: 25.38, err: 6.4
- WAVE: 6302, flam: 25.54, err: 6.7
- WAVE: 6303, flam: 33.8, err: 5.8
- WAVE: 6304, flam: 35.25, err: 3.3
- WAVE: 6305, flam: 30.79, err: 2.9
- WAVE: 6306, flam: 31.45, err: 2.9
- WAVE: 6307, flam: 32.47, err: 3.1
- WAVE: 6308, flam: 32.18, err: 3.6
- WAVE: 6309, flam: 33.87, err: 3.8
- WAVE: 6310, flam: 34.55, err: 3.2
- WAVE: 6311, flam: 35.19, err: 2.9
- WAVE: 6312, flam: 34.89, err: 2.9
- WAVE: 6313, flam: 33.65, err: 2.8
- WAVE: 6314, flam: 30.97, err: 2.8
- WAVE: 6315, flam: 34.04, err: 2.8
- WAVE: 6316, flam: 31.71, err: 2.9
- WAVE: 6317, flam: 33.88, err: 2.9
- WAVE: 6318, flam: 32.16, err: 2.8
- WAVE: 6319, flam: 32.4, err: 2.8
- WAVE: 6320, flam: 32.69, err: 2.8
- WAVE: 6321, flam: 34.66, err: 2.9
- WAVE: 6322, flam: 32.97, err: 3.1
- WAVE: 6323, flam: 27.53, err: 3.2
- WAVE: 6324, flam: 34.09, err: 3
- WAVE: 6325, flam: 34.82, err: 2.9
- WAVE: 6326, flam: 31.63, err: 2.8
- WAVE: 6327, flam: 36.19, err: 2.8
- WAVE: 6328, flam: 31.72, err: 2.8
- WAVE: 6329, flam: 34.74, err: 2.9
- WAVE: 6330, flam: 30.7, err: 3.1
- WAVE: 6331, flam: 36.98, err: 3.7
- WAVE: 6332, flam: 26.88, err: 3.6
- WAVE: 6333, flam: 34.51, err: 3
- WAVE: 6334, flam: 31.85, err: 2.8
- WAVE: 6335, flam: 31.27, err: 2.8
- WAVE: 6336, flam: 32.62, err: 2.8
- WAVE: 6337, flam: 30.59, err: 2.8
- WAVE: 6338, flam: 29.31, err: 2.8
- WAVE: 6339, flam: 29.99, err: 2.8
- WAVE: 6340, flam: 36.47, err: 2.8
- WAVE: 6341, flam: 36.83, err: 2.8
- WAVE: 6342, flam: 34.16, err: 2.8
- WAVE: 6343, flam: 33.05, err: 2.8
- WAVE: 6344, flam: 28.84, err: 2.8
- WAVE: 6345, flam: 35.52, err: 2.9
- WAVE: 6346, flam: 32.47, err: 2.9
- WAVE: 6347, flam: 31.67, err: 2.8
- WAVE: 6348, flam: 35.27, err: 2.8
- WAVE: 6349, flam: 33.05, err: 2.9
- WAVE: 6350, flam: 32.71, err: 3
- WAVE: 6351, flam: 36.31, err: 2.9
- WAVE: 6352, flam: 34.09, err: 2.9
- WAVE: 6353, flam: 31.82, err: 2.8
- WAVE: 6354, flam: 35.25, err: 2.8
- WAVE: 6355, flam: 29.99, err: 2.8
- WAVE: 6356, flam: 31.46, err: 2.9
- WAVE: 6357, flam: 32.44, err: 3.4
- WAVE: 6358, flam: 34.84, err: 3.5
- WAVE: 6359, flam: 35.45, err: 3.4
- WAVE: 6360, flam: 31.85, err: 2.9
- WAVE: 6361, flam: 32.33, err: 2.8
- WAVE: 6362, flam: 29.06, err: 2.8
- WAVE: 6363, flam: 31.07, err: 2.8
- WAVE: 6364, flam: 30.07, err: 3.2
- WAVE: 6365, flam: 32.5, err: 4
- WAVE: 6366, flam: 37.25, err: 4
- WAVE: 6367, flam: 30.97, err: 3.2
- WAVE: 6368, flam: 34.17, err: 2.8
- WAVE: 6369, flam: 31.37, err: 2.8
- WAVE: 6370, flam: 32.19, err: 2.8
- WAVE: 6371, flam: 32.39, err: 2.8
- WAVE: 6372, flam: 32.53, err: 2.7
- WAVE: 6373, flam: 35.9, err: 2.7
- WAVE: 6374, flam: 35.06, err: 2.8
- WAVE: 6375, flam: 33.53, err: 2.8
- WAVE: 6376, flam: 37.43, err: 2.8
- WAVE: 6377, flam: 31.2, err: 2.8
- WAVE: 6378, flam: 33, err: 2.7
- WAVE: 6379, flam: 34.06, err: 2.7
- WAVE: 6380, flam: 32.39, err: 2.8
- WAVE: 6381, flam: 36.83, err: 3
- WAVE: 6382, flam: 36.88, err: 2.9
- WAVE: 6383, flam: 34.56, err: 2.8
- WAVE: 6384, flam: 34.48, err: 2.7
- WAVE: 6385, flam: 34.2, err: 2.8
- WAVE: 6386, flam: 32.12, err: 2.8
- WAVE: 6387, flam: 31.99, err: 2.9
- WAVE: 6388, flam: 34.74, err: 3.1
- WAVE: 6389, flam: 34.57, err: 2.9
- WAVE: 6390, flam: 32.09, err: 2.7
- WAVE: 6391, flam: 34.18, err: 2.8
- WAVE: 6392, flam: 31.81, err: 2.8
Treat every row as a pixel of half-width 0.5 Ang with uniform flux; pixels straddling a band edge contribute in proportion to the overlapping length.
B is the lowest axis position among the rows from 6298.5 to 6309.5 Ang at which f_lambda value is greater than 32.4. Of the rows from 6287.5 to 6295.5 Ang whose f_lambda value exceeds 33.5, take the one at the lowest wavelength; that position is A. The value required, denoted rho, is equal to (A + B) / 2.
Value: 6295.0 Ang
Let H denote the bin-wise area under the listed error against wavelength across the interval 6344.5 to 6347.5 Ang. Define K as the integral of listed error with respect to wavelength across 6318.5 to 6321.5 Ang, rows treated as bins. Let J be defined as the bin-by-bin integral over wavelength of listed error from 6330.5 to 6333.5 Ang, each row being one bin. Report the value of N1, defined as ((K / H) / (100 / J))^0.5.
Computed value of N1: 0.319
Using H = 8.6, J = 10.3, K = 8.50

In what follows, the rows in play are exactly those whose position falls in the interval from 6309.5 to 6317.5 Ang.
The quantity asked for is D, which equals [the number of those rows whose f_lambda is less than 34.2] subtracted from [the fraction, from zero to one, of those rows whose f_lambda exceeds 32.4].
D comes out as -4.25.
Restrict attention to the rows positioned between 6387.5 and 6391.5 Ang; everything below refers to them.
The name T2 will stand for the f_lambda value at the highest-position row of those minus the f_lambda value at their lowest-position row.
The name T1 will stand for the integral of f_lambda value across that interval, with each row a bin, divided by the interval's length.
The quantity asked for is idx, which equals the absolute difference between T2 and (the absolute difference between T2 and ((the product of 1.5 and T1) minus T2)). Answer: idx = 53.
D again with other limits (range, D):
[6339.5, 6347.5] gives -4.25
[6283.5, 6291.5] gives -4.25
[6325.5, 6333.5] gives -3.50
